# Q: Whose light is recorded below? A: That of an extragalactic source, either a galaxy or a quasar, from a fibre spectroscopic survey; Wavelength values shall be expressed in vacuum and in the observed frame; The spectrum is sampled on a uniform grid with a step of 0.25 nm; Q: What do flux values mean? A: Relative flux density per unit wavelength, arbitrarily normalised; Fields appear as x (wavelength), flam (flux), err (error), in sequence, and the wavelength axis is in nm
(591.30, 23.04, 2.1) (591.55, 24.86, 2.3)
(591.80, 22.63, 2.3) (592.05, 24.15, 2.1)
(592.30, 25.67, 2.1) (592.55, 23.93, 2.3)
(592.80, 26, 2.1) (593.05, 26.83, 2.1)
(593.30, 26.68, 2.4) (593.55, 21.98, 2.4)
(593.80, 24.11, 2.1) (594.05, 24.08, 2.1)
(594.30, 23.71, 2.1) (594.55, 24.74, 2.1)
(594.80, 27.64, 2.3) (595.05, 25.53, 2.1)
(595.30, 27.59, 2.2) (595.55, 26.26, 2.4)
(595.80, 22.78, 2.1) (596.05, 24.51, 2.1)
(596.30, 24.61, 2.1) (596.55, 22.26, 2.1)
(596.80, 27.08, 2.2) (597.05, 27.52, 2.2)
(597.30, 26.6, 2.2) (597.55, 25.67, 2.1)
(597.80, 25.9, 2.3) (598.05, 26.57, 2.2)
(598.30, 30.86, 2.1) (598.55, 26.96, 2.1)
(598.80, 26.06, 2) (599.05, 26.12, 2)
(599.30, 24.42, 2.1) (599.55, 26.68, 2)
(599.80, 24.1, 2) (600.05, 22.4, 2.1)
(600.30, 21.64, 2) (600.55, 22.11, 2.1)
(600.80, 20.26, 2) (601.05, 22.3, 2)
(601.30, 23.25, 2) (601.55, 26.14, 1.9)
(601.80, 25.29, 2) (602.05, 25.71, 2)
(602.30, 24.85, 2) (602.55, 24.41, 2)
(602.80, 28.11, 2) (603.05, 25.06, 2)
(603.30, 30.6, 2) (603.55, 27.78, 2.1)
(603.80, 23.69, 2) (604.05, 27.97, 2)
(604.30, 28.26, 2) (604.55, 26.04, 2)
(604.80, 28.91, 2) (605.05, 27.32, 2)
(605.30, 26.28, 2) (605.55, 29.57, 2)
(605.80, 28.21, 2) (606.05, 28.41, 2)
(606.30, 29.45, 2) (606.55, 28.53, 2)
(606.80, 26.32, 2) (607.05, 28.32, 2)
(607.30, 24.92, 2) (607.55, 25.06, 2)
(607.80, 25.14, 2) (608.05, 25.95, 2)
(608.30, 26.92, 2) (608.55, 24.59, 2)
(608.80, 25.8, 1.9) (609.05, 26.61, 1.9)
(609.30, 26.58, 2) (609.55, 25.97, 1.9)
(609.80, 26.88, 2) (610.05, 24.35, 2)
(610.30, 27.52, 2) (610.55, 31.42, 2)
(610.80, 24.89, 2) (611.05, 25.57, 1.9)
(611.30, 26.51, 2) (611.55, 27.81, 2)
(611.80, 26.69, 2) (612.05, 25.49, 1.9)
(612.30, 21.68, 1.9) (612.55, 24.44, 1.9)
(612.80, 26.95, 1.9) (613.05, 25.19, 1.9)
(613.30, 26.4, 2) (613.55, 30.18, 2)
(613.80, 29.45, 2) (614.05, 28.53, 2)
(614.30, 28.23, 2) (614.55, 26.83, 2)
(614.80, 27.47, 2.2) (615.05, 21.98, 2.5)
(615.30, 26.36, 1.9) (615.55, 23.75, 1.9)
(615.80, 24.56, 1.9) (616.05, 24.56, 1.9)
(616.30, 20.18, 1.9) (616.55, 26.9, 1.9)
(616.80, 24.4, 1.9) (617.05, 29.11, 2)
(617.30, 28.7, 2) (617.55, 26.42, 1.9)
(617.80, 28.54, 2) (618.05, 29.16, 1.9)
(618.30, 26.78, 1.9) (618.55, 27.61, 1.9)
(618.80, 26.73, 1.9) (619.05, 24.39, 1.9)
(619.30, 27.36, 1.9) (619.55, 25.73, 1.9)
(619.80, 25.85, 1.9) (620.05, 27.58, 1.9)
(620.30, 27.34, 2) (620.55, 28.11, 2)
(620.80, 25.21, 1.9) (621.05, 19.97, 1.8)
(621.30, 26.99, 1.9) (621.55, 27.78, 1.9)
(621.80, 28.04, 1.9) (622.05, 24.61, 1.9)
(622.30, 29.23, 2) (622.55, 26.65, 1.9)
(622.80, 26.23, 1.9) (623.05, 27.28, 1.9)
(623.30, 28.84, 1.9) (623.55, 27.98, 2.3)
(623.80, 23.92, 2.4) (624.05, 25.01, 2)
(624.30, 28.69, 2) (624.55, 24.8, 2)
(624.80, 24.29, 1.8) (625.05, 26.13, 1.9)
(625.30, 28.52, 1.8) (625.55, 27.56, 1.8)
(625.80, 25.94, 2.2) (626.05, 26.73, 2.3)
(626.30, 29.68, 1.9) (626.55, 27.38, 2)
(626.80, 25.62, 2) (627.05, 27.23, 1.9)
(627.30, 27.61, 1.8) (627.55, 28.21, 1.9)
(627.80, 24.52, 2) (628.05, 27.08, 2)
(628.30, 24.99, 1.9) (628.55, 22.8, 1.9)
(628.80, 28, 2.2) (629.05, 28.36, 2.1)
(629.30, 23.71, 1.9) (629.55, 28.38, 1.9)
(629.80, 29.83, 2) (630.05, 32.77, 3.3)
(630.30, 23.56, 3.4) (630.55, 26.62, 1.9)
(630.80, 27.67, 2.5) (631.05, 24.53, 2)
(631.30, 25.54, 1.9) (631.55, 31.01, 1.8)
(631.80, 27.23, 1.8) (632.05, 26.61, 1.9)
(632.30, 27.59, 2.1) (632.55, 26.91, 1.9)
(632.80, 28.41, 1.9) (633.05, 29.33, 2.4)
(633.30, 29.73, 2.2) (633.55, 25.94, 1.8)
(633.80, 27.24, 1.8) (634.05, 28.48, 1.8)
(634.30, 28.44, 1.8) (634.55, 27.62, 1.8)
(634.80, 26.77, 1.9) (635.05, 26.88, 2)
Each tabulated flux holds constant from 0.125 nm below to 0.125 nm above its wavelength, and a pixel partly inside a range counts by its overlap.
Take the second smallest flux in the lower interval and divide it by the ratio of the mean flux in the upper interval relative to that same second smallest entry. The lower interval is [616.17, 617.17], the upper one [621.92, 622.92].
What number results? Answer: 22.3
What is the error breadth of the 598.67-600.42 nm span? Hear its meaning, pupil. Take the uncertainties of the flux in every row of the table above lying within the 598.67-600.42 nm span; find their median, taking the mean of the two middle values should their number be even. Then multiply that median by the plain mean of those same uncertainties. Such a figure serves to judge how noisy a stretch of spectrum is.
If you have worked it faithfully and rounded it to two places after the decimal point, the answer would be 4.06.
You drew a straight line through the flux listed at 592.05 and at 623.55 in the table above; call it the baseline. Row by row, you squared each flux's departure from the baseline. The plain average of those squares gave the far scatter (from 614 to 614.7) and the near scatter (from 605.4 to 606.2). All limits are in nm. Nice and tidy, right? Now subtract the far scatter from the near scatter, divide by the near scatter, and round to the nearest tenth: 0.8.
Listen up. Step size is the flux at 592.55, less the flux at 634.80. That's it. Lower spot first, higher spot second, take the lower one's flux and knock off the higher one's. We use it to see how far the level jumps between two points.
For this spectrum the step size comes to -2.8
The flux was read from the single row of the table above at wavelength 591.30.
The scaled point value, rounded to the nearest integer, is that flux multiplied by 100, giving 2304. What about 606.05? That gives 2841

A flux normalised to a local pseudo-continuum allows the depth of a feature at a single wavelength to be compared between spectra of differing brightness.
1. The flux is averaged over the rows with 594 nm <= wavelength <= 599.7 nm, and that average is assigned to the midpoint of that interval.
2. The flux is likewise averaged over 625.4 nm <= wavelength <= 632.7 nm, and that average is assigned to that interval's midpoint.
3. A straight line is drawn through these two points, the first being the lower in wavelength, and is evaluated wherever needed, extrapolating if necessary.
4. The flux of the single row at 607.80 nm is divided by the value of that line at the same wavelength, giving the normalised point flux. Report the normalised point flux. 0.96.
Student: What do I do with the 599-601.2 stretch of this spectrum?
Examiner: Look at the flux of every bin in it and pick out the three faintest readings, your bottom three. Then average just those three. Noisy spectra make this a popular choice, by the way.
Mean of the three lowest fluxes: 21.3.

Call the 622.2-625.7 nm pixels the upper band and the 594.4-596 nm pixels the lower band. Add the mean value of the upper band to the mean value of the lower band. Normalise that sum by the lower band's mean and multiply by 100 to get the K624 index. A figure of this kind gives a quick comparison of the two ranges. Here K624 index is 204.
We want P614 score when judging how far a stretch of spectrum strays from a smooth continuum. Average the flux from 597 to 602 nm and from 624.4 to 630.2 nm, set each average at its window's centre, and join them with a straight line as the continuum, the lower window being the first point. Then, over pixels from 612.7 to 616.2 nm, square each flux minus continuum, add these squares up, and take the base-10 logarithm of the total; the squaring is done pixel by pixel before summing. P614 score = 1.86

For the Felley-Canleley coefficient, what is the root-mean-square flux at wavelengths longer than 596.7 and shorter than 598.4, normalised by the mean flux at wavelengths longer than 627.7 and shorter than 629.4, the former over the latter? 1.06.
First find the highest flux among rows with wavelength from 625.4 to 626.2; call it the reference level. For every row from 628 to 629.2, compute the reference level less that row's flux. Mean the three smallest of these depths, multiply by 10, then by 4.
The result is -10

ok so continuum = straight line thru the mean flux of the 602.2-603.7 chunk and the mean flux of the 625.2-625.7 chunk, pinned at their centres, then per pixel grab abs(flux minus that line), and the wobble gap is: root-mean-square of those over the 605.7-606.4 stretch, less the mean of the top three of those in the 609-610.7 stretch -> -0.9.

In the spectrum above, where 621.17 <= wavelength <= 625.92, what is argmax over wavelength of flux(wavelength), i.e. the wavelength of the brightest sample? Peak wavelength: 622.30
